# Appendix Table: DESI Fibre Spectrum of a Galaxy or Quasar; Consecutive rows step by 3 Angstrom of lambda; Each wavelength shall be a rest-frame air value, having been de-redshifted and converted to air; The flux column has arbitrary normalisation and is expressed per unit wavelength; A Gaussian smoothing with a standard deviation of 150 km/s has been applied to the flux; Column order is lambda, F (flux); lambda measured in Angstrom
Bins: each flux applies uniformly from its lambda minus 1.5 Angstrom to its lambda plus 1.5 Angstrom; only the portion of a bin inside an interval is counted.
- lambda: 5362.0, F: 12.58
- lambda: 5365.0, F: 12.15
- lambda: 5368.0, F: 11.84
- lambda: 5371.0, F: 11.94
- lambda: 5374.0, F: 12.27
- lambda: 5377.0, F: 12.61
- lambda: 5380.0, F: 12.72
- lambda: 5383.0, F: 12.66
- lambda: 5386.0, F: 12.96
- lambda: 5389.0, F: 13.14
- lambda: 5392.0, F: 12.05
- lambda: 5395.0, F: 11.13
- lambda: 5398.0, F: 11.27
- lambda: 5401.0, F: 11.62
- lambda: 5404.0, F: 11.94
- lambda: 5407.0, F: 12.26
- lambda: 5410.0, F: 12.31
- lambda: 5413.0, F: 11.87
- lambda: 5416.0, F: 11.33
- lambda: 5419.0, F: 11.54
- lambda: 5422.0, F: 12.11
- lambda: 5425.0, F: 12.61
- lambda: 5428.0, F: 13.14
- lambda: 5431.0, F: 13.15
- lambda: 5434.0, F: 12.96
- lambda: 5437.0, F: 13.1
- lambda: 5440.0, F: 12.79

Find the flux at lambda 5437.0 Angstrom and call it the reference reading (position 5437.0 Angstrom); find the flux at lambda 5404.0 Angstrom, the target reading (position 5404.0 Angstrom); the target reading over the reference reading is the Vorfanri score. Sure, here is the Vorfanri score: 0.91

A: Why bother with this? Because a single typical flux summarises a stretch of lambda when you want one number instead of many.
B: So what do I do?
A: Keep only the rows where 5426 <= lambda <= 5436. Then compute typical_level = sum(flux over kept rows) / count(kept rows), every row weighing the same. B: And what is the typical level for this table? 13.1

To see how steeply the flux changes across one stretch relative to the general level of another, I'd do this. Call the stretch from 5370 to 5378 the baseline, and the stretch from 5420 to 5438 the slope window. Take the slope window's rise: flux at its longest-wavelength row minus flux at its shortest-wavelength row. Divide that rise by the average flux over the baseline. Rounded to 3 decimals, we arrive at 0.081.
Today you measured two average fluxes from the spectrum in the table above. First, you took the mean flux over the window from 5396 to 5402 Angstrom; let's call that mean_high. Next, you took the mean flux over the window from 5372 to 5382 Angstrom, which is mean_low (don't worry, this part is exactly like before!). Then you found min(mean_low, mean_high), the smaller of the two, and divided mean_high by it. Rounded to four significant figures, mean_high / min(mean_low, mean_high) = 1.000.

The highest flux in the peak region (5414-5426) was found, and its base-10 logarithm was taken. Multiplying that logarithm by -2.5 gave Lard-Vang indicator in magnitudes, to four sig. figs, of -2.752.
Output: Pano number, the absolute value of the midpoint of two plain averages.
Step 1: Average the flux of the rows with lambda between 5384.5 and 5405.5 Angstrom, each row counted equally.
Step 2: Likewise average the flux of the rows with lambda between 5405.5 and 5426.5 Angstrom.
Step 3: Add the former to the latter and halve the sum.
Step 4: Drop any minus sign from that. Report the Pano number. 12.0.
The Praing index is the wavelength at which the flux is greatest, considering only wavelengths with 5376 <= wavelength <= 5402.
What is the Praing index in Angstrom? 5389.0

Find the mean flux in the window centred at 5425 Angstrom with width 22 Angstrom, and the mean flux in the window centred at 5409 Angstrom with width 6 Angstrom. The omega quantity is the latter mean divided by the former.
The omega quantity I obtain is 0.99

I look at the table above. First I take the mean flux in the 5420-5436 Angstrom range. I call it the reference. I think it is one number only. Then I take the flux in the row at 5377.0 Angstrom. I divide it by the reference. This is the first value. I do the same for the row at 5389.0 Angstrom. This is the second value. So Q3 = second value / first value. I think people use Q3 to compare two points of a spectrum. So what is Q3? 1.04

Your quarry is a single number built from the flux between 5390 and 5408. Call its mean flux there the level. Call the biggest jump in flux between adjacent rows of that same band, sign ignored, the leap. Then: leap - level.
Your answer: -10.8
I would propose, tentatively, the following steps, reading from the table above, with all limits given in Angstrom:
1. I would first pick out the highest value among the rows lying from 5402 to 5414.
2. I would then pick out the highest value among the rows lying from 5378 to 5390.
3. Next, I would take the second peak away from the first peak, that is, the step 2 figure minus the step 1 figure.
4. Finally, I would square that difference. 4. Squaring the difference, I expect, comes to 0.69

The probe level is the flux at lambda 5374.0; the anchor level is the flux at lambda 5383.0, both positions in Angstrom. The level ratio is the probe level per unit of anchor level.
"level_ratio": 0.97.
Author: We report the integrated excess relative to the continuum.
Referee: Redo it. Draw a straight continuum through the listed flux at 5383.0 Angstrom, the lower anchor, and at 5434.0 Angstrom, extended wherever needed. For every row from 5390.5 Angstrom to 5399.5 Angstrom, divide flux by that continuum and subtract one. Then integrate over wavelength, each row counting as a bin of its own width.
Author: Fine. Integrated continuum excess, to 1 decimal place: -0.9 Angstrom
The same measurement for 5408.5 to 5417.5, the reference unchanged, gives -0.7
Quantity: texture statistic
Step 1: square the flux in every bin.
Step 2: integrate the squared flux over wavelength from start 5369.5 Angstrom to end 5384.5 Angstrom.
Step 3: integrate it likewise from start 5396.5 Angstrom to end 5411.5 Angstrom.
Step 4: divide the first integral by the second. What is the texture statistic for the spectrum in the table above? 1.10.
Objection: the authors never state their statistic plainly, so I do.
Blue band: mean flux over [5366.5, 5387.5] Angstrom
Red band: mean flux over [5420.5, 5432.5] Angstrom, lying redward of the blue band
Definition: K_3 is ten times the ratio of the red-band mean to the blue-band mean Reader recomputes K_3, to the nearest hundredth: 10.26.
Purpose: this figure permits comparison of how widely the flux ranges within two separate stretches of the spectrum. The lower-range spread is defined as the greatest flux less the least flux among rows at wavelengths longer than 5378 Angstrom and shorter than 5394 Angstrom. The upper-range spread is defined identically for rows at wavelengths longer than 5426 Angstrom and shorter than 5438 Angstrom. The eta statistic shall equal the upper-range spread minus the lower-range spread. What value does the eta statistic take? -0.9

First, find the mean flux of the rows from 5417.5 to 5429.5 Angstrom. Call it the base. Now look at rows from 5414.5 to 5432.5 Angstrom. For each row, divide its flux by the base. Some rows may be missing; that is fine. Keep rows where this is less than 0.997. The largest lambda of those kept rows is 5422.0 Angstrom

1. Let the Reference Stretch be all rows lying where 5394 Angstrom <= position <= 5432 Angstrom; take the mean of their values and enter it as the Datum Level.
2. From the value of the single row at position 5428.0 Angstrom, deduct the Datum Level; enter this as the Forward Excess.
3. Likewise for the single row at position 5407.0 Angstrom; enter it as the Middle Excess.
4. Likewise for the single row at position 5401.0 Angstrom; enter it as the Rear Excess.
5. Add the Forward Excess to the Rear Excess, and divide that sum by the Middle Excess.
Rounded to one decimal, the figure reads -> 3.0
